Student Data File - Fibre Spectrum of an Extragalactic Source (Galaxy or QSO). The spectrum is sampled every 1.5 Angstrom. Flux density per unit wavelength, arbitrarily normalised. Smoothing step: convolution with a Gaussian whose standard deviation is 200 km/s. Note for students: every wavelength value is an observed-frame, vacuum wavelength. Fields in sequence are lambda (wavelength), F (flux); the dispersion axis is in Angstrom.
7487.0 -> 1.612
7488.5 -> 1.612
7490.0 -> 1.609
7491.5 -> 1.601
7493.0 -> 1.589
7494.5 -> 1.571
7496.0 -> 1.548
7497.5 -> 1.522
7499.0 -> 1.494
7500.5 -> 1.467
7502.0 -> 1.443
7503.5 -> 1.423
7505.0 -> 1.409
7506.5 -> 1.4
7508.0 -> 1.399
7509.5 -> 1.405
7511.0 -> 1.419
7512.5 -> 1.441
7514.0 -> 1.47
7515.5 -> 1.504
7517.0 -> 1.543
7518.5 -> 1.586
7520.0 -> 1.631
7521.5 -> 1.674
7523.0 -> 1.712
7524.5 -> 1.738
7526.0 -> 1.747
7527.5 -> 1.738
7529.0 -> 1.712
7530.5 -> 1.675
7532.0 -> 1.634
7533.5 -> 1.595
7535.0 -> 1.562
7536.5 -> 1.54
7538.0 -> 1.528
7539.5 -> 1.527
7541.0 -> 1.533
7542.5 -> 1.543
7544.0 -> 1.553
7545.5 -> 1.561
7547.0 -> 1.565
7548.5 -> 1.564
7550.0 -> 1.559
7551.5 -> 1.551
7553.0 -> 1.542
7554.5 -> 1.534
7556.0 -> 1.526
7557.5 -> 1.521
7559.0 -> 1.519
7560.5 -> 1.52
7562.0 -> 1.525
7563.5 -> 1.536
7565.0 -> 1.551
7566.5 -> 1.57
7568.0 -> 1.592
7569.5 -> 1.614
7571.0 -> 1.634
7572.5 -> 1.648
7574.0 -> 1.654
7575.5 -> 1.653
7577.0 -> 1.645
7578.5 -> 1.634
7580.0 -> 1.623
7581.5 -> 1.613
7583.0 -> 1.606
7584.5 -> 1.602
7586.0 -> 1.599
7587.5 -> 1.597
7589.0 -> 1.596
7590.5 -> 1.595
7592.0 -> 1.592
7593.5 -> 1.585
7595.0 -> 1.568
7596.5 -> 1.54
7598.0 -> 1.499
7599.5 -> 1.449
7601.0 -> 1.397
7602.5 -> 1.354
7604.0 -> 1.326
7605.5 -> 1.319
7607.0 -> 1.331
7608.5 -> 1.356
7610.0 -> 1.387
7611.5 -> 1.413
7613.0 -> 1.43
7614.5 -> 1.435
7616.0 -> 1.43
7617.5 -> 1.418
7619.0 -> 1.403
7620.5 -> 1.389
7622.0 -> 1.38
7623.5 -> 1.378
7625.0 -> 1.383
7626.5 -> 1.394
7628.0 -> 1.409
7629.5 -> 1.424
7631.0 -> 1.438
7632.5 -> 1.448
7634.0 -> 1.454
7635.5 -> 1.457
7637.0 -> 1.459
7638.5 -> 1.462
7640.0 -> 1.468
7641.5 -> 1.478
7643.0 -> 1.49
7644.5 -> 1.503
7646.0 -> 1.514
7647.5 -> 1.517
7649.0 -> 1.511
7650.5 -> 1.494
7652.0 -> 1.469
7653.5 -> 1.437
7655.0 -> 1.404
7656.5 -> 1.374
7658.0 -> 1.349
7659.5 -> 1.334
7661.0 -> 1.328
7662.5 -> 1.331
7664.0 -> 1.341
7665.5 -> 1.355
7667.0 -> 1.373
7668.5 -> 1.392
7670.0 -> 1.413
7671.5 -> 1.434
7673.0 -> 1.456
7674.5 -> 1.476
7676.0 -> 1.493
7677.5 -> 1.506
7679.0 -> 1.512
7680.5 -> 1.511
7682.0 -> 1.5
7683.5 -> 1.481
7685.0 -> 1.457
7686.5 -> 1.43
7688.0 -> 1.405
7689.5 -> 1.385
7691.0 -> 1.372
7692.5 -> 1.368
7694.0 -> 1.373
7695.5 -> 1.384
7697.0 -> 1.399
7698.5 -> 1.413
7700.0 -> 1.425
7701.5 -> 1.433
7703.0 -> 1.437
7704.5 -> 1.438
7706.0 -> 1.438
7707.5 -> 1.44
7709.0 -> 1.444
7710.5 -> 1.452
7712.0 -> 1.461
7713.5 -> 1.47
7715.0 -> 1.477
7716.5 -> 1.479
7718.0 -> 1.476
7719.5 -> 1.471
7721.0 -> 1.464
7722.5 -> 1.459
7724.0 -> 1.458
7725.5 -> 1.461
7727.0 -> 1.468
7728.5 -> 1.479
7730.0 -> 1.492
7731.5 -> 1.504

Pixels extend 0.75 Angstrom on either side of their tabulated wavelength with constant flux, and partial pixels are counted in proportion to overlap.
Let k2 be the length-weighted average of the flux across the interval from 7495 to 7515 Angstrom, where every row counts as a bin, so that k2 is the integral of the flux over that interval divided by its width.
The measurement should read 1.45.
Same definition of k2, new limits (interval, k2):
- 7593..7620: 1.42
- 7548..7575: 1.57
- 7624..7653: 1.46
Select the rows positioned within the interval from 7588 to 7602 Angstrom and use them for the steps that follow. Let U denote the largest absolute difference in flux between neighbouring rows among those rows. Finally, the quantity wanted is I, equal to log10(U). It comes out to -1.28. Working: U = 0.052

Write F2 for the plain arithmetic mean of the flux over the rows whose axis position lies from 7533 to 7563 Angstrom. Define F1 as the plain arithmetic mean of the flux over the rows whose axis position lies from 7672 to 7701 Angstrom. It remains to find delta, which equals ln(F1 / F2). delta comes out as -0.07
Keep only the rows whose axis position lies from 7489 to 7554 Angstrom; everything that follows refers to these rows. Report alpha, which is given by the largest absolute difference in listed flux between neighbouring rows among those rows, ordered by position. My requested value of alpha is 0.045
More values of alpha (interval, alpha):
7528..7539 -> 0.041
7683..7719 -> 0.027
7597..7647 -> 0.052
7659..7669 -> 0.019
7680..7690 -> 0.027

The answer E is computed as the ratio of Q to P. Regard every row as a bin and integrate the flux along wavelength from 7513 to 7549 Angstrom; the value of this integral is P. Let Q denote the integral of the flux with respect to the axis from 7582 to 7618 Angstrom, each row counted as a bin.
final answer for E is 0.92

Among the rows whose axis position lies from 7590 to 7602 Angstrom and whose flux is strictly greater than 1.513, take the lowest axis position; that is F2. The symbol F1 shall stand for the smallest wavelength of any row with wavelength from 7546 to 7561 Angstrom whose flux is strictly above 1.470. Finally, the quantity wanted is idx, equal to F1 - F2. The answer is -43.5 Angstrom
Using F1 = 7547.0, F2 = 7590.5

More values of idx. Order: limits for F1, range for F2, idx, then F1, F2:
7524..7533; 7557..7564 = -33.0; 7524.5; 7557.5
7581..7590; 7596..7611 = -15.0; 7581.5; 7596.5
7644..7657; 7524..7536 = 120.0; 7644.5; 7524.5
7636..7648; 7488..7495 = 153.0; 7641.5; 7488.5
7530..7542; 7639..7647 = -115.5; 7530.5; 7646.0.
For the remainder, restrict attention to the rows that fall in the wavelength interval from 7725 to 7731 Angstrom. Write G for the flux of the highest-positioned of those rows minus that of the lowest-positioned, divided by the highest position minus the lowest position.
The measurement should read 0.007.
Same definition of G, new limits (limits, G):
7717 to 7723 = -0.004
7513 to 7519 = 0.026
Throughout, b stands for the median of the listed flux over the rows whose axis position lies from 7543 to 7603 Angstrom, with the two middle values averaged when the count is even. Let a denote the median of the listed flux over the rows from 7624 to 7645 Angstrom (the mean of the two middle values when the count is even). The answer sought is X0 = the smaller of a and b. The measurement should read 1.46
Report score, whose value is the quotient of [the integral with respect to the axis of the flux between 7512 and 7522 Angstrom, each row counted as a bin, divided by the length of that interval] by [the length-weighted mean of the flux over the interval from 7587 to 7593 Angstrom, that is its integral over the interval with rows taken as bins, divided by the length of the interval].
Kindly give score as 0.97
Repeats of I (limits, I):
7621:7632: -1.82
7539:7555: -2.00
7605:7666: -1.48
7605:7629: -1.51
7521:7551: -1.39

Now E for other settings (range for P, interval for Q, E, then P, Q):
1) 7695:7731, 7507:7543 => 1.09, 52.3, 56.7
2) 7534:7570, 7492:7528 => 0.99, 55.7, 55.3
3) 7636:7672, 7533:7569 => 1.08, 51.4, 55.7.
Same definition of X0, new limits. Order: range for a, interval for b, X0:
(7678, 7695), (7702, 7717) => 1.43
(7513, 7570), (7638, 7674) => 1.44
